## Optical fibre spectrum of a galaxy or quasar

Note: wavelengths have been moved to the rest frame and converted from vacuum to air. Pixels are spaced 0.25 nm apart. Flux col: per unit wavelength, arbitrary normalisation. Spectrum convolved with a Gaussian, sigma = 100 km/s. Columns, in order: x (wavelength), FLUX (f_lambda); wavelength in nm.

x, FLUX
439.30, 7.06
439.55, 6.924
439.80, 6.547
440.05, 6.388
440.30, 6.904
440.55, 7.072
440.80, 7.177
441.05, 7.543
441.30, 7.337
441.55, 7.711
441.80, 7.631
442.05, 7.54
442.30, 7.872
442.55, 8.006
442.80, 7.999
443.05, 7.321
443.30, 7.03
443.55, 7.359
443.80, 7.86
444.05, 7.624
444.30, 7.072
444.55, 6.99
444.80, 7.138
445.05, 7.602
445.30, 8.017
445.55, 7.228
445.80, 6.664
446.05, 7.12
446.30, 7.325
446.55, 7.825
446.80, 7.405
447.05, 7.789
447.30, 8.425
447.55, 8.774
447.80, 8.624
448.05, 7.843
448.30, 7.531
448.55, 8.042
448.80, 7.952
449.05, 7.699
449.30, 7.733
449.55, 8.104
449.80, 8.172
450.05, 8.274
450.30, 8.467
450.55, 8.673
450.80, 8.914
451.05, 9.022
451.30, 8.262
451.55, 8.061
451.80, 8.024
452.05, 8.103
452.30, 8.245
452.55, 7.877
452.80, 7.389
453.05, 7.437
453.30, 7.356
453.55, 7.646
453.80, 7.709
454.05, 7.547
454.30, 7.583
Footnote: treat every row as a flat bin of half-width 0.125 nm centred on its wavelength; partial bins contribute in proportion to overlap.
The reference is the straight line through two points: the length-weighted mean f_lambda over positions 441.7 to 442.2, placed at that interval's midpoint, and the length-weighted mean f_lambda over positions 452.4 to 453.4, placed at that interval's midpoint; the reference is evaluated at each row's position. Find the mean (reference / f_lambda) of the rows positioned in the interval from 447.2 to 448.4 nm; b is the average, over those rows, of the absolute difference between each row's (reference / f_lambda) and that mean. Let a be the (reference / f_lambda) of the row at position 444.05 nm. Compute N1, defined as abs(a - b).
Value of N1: 0.94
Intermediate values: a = 1.00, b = 0.050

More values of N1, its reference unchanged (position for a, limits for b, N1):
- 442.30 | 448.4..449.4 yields 0.95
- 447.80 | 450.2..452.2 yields 0.84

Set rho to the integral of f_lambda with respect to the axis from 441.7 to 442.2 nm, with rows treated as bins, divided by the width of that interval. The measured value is 7.60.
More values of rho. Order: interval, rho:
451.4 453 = 7.93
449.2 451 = 8.37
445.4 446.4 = 7.10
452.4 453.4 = 7.54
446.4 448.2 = 8.08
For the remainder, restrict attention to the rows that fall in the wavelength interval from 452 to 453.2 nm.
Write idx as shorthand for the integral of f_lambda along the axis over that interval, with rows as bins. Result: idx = 9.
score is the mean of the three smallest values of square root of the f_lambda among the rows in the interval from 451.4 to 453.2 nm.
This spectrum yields 2.75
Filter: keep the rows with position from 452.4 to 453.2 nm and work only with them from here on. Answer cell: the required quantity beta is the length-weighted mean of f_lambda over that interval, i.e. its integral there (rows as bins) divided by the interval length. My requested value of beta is 7.58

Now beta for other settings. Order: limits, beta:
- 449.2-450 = 8.04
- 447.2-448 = 8.54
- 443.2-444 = 7.45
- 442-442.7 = 7.84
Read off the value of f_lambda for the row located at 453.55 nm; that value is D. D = 7.646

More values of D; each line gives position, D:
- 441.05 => 7.543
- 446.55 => 7.825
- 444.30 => 7.072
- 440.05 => 6.388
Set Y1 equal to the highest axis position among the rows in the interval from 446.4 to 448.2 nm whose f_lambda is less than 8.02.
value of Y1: 448.05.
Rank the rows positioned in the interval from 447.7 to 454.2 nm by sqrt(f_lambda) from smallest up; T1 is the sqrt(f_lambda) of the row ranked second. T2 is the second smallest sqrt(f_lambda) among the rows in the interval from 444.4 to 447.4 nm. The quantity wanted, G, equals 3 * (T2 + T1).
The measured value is 16.1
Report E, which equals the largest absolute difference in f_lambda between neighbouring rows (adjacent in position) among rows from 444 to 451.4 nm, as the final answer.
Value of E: 0.79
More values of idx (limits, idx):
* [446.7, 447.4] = 6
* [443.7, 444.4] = 5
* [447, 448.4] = 11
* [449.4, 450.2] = 7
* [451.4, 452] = 5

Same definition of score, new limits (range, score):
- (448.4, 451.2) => 2.79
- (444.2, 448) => 2.63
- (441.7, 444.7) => 2.65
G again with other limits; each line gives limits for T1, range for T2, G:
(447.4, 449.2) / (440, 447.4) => 16.1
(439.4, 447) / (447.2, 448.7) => 16.1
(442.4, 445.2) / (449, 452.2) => 16.3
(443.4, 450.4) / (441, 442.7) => 16.2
